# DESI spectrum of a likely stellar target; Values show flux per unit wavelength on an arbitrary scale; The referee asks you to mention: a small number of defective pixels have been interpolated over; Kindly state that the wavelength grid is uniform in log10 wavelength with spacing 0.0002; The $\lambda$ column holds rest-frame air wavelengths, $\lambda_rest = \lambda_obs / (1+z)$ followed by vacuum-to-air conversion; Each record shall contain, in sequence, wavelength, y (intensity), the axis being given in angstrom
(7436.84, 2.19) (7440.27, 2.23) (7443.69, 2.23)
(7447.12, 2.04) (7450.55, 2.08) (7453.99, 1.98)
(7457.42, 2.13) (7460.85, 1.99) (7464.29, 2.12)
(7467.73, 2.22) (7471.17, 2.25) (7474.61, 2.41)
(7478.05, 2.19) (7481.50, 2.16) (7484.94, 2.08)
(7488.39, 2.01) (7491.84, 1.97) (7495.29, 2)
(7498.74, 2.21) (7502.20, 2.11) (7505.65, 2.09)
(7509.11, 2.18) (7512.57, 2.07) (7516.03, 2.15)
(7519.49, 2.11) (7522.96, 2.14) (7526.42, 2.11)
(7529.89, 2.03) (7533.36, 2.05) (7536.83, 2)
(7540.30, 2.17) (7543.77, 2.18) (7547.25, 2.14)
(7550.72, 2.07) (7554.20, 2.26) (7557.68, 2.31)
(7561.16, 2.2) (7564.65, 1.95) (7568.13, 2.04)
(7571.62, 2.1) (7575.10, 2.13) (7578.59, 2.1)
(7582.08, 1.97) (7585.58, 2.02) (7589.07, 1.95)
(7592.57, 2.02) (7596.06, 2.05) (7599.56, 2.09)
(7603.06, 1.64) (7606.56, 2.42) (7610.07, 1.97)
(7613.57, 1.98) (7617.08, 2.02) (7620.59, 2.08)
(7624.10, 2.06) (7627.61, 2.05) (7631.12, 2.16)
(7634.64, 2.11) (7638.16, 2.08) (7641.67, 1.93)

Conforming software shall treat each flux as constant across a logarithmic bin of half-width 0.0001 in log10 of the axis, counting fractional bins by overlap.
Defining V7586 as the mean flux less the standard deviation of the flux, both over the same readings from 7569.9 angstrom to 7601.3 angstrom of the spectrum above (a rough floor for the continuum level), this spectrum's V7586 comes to 1.99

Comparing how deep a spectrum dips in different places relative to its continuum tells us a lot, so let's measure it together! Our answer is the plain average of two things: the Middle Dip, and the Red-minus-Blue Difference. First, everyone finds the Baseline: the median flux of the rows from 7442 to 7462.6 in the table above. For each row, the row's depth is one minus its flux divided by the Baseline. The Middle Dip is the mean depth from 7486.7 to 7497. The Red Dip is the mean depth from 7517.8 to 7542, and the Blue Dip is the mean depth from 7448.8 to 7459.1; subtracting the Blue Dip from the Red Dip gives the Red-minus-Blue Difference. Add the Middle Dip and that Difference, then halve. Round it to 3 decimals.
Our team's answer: 0.010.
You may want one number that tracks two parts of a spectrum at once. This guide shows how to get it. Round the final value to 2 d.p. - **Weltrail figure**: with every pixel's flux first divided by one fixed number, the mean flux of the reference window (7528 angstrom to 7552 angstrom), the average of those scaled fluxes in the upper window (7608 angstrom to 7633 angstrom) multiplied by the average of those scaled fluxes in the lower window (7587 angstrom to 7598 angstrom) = 0.94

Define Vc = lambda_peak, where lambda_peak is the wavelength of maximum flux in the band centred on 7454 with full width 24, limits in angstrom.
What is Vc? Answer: 7443.69 angstrom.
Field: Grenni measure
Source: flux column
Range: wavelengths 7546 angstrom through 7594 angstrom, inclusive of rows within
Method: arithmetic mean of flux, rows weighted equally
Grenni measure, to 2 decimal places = 2.09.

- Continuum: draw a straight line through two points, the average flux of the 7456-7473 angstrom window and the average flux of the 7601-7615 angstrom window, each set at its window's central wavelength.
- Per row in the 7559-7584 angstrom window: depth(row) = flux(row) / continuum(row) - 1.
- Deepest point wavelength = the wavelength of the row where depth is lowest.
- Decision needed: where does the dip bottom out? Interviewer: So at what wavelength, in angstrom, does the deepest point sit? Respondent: 7564.65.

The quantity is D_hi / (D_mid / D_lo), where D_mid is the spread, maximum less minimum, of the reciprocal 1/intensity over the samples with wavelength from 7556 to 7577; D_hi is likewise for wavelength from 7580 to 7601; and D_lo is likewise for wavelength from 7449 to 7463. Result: 0.02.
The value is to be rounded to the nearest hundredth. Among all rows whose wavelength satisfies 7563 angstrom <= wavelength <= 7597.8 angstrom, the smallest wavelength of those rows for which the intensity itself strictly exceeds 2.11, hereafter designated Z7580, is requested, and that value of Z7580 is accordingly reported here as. 7575.10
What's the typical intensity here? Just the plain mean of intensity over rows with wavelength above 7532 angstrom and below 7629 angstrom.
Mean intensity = 2.07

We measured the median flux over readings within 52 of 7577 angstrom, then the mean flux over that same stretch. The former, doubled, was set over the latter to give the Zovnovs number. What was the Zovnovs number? 1.98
